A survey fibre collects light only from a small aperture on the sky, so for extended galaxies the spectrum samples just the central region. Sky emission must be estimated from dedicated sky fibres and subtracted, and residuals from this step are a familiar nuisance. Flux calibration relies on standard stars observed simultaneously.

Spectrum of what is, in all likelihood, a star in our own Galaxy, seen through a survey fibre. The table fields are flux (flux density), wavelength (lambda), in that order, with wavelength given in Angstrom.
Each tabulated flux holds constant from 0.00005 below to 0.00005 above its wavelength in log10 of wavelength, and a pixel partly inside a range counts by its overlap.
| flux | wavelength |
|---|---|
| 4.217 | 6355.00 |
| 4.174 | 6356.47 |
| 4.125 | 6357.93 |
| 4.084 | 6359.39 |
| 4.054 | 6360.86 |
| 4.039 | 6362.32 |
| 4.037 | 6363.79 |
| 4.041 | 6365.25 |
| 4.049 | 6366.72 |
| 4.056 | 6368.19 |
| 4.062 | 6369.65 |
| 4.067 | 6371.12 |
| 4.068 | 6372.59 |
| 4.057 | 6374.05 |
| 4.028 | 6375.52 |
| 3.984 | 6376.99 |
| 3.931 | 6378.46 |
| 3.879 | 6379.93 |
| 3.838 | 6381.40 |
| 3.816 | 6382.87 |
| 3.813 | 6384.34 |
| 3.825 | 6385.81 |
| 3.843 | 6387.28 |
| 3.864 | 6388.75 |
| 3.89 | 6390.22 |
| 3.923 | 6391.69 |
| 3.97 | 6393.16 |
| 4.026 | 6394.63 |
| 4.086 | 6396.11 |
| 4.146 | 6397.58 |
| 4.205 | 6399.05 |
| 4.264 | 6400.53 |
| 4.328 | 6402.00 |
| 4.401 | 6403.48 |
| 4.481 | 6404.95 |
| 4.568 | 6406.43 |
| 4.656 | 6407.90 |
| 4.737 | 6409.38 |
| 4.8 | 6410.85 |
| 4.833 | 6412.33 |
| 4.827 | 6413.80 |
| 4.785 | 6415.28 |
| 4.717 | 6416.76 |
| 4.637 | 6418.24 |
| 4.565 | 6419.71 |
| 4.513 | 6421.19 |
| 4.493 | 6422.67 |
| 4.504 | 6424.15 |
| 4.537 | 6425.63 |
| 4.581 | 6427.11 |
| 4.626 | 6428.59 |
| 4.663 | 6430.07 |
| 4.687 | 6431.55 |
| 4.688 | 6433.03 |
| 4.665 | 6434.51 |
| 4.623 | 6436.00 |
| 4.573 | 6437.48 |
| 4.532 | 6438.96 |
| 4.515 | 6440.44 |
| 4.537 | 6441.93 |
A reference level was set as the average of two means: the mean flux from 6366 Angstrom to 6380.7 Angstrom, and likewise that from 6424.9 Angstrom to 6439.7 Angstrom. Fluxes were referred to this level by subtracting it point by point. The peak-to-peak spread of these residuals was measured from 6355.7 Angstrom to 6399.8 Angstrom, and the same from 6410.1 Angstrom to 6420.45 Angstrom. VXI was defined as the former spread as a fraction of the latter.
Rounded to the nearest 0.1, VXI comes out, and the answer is 1.5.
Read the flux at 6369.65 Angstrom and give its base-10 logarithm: 0.61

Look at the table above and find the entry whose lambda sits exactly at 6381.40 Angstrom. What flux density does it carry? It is 3.838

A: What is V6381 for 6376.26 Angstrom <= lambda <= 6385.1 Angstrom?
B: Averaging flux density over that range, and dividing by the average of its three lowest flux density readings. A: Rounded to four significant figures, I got 1.014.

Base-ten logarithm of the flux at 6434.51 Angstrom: 0.669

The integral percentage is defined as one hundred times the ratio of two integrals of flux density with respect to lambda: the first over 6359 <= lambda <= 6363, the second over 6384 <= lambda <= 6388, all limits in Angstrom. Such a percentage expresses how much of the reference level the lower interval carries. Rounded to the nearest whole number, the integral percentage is 106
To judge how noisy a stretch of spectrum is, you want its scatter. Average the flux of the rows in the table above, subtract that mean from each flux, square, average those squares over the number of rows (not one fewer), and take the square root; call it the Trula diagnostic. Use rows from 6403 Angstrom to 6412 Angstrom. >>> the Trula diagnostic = 0.14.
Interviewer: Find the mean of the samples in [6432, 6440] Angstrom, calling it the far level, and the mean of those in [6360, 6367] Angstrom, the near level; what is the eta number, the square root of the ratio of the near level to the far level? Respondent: 0.936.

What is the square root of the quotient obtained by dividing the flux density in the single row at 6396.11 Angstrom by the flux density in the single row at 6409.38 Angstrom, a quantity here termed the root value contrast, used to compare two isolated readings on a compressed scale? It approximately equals 0.93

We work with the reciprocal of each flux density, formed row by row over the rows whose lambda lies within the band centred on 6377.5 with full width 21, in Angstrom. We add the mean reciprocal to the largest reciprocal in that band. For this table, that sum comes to 0.516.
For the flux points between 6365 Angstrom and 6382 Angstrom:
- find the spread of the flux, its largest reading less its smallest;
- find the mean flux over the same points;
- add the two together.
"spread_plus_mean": 4.2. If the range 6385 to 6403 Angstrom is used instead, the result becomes 4.5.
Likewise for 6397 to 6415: 5.2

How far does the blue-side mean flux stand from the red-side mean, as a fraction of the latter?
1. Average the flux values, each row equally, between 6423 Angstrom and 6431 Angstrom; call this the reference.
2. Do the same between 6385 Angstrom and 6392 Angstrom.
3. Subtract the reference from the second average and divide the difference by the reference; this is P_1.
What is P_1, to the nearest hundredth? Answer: -0.16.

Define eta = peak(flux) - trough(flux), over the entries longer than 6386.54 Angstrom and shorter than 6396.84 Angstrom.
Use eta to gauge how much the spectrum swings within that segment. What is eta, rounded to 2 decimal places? 0.24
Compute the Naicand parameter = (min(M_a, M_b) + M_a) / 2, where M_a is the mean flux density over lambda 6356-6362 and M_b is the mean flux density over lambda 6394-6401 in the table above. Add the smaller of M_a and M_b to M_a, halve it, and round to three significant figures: 4.11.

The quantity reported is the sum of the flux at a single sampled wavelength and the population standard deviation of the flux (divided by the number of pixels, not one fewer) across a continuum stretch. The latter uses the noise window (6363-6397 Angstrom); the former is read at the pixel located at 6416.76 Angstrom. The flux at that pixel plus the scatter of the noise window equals 4.81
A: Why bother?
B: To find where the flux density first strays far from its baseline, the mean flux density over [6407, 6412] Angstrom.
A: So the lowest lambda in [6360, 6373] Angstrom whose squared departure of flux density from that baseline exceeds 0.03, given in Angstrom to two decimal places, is 6360.86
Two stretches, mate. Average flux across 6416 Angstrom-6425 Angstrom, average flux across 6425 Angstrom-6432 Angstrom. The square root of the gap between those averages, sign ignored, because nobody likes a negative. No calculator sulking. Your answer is 0.22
